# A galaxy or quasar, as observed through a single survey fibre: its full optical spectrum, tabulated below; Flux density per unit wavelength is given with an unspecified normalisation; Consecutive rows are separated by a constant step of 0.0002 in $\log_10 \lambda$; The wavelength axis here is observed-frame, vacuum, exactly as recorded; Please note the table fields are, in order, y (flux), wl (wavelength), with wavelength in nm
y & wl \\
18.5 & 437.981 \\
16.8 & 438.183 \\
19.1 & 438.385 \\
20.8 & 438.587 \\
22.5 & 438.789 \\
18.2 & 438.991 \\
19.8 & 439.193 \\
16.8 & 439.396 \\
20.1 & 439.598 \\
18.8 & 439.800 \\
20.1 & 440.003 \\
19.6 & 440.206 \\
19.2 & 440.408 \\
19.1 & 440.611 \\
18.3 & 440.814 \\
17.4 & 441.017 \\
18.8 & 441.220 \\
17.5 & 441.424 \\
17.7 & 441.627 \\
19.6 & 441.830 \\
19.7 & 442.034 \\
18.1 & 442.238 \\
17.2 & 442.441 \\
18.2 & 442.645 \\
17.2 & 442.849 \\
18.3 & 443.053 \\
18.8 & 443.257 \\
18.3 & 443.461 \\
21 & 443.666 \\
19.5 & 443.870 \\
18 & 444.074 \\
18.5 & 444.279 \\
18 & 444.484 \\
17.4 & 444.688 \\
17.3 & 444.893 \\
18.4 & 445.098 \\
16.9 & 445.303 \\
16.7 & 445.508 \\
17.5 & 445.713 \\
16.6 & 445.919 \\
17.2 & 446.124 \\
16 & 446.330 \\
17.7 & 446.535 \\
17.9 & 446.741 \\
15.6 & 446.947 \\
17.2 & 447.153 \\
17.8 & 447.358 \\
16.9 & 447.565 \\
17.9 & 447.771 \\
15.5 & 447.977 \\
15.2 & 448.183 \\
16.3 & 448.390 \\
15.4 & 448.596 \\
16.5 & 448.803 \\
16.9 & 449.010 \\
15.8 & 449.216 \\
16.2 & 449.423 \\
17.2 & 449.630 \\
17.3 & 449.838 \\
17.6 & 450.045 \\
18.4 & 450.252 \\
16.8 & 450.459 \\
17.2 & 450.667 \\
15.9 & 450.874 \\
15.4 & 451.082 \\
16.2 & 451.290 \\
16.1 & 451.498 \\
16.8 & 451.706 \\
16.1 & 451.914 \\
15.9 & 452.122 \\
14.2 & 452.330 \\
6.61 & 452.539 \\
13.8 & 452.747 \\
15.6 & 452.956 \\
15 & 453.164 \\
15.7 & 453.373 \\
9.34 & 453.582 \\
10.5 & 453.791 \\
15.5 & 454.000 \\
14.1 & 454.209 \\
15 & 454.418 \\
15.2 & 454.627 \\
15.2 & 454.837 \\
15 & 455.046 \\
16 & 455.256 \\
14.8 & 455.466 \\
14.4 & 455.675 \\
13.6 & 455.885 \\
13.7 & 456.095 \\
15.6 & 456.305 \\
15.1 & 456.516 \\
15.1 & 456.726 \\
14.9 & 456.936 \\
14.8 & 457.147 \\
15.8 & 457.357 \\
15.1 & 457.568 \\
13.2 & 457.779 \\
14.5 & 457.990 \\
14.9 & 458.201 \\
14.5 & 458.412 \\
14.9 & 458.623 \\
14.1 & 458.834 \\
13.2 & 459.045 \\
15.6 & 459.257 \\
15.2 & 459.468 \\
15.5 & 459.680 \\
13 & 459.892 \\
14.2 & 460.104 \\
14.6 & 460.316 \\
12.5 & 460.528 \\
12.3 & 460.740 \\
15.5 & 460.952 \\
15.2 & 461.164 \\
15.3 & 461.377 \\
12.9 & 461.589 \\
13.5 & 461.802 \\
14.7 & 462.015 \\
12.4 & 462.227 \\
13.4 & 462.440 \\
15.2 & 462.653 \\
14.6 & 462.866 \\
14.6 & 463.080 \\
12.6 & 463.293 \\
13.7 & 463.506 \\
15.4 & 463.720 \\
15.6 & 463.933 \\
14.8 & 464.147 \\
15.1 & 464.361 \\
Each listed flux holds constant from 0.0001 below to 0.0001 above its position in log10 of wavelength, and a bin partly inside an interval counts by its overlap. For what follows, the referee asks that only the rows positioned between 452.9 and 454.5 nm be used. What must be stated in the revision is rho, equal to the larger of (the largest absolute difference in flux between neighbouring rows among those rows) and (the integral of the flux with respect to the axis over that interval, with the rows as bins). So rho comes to 22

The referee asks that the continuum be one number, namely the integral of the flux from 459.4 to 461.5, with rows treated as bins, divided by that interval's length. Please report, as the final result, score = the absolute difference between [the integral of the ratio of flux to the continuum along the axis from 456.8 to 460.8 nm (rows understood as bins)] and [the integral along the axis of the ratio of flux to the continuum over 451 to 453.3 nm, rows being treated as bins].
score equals 1.7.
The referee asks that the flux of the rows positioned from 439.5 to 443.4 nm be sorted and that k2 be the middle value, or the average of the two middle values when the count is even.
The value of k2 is 19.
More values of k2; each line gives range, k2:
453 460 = 15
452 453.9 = 14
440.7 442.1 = 18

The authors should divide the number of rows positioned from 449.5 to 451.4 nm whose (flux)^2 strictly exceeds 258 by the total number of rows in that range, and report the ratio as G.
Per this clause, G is 0.8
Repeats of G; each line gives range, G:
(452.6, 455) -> 0.0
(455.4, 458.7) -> 0.0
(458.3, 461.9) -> 0.0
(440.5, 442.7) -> 1.0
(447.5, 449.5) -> 0.6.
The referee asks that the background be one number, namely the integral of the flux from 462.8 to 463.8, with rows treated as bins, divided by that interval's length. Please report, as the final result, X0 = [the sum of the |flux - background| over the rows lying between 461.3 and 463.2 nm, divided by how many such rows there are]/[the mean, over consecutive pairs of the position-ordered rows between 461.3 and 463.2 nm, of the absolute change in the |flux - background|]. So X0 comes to 1.9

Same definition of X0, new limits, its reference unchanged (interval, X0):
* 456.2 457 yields 4.5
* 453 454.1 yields 1.3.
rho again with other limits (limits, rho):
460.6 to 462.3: 24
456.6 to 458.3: 25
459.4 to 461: 22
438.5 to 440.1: 31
